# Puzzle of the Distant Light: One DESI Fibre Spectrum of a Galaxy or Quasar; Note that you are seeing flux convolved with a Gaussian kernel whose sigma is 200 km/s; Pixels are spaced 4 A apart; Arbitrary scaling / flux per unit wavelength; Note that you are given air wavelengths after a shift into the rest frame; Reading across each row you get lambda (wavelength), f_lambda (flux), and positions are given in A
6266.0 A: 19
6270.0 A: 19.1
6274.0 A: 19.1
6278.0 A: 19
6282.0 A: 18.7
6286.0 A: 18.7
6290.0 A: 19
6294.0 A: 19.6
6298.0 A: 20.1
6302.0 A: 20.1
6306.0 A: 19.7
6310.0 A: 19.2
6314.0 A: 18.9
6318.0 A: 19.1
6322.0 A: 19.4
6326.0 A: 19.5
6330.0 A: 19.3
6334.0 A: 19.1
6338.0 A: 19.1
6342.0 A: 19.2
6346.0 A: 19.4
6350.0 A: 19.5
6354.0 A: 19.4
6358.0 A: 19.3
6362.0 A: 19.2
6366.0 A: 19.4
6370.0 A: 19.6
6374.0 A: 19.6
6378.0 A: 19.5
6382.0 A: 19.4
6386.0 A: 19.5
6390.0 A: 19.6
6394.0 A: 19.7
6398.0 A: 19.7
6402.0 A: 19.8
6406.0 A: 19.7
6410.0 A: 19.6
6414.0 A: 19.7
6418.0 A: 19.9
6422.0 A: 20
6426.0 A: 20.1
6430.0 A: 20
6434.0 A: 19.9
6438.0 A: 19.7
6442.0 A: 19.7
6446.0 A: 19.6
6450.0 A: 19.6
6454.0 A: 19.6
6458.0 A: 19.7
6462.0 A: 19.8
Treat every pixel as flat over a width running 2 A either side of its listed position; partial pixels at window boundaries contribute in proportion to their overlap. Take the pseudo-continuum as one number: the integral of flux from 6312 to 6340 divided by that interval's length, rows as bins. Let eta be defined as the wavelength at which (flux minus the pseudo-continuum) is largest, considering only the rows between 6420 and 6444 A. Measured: 6426.0 A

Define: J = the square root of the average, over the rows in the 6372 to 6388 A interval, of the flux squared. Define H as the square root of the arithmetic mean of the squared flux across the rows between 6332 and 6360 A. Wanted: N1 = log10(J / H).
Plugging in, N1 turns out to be 0.0048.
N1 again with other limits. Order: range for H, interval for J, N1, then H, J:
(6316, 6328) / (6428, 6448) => 0.0099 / 19.3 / 19.8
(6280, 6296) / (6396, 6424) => 0.0172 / 19.0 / 19.8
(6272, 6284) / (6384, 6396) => 0.0150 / 18.9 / 19.6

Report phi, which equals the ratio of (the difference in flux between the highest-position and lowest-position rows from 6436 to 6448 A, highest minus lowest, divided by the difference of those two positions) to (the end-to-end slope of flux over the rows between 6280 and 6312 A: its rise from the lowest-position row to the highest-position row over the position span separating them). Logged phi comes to -0.7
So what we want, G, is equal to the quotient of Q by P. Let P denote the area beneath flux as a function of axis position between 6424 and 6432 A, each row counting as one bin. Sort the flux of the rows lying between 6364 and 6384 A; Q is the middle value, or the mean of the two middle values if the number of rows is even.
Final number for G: 0.122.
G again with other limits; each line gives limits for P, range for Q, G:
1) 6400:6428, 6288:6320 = 0.035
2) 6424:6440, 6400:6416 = 0.062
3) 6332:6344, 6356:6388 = 0.085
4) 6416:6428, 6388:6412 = 0.082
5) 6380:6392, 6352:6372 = 0.083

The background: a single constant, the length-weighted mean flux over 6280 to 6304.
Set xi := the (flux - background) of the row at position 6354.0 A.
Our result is 0.03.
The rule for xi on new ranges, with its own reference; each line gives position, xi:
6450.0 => 0.23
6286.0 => -0.67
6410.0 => 0.23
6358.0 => -0.07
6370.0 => 0.23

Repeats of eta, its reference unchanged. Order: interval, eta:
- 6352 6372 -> 6370.0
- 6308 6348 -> 6326.0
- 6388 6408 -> 6402.0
